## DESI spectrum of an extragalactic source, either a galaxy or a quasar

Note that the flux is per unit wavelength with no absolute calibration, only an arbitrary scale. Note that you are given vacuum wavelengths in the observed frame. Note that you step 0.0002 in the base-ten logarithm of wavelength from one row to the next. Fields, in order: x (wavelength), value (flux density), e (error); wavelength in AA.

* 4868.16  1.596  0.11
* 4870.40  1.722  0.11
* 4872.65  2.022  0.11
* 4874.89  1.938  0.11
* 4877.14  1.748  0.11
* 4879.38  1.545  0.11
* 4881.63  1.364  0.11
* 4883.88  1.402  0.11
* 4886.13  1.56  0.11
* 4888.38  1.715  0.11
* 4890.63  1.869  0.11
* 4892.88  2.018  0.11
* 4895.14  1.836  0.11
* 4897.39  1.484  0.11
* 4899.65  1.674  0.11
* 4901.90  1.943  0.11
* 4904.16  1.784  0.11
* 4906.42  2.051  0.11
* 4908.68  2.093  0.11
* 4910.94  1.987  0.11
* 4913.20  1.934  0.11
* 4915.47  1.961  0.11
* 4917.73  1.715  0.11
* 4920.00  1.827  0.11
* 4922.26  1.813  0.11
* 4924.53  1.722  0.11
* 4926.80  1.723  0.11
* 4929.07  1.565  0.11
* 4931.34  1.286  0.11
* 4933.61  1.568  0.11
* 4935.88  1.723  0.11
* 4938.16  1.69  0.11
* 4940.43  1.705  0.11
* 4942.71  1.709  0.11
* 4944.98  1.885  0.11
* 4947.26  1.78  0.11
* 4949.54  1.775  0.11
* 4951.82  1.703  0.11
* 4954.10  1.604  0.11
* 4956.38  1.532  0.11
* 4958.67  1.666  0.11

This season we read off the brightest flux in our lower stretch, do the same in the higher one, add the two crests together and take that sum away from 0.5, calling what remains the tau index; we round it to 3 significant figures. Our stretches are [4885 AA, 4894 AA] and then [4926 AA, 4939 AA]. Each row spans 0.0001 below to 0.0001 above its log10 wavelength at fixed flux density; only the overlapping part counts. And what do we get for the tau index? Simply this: -3.24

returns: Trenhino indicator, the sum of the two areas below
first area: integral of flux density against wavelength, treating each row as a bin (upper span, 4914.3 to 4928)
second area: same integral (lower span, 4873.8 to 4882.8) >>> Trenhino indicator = 39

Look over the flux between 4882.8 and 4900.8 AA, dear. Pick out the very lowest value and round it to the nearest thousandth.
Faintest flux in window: 1.402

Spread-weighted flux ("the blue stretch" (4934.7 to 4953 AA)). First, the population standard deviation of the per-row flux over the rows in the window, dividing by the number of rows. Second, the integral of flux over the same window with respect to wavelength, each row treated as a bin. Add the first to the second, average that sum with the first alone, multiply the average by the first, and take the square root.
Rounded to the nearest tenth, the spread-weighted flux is 1.0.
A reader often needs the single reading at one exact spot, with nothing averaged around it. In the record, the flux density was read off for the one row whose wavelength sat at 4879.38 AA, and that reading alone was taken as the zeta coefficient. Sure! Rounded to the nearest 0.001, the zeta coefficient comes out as 1.545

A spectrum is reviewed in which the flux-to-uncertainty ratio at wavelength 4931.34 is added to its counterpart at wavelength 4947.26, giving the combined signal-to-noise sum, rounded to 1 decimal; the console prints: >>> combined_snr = 27.9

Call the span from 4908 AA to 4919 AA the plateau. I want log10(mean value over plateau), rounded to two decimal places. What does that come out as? 0.29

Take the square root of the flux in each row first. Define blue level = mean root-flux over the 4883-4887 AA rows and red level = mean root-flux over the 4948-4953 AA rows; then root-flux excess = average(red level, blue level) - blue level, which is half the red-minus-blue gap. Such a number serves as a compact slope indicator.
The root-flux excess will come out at 0.05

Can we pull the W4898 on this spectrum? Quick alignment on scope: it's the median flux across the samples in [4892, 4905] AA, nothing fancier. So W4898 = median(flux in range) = 1.81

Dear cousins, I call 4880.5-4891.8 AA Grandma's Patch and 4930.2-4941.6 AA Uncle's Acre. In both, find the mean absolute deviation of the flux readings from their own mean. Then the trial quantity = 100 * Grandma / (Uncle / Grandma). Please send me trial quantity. 21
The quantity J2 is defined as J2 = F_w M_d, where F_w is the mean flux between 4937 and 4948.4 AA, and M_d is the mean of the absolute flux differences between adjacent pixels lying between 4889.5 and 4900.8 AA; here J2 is 0.38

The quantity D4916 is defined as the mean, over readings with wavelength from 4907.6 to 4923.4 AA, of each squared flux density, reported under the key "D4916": 3.6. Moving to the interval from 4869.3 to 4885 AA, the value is 2.9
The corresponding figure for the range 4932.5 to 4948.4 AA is 3.0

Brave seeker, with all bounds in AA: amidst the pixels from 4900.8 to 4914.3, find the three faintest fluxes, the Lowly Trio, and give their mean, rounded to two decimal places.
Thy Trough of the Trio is 1.89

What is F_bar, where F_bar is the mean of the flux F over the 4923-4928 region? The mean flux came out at 1.7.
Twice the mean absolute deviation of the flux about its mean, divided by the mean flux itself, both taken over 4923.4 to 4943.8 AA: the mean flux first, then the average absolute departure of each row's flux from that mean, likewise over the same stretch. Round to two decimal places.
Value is 0.13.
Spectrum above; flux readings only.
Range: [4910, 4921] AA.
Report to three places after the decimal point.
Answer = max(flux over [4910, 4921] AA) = 1.987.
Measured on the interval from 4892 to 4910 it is 2.093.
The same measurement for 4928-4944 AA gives 1.723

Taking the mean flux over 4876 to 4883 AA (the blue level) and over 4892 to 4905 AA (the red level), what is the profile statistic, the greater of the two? 1.79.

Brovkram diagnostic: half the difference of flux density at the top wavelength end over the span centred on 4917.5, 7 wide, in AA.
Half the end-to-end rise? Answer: -0.067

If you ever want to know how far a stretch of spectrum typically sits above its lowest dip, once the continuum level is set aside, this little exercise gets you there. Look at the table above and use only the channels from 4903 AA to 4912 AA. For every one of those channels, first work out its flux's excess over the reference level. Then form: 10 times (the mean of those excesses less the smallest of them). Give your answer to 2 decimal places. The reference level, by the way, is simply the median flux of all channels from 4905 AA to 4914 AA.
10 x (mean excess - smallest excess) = 1.95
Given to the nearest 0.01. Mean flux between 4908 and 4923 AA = 1.90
